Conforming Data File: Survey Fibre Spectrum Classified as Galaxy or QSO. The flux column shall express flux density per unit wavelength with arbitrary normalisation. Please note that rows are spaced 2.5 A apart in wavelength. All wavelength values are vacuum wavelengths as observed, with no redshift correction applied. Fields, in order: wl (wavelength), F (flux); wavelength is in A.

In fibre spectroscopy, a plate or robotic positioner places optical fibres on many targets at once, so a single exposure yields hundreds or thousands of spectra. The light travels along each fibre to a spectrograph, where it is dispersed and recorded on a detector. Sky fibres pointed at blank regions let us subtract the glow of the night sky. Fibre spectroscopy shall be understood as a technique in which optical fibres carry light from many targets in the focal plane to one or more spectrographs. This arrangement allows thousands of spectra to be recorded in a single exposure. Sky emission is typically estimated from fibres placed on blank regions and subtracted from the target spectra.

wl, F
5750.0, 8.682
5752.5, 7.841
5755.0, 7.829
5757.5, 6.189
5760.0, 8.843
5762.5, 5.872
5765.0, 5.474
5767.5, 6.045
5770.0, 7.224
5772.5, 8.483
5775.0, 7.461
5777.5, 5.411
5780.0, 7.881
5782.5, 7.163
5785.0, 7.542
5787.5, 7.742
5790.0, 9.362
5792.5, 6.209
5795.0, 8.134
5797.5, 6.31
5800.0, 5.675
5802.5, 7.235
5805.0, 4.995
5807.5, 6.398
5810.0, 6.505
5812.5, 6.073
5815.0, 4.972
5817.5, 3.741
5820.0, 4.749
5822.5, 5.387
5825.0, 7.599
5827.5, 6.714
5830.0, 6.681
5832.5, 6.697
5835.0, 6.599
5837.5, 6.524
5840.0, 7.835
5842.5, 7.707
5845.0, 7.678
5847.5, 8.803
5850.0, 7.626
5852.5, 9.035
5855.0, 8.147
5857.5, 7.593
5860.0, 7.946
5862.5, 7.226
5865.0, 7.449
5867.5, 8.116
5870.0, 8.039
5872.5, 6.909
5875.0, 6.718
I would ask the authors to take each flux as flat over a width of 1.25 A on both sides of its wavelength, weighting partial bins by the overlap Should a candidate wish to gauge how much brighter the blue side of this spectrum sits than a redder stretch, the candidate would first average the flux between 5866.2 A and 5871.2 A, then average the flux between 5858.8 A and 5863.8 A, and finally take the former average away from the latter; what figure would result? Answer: -0.49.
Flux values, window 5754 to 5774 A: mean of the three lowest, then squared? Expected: 34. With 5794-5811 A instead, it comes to 32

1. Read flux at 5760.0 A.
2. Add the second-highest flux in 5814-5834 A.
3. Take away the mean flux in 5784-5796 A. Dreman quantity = 7.8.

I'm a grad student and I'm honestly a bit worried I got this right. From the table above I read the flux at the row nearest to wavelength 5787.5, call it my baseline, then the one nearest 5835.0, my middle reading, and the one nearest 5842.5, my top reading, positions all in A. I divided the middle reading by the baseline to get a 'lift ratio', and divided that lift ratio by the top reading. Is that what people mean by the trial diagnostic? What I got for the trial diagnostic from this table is 0.11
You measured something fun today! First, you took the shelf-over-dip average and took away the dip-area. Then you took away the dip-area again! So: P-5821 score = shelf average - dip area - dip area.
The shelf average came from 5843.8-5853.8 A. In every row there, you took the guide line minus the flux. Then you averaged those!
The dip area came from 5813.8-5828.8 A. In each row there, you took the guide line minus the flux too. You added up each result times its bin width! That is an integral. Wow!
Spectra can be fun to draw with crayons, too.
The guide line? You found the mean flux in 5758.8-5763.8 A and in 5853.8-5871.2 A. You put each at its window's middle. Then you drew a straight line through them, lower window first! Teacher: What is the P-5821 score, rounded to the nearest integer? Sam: -63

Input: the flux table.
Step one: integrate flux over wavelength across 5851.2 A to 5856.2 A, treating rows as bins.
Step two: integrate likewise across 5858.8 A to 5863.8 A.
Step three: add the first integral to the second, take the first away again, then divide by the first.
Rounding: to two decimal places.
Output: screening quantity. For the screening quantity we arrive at 0.88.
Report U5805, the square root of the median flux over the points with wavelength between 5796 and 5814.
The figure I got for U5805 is 2.5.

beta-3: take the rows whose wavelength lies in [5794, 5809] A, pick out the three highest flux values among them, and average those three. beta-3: 7.3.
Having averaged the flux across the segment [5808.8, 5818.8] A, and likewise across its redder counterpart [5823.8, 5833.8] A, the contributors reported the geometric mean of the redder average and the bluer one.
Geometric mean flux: 6.1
